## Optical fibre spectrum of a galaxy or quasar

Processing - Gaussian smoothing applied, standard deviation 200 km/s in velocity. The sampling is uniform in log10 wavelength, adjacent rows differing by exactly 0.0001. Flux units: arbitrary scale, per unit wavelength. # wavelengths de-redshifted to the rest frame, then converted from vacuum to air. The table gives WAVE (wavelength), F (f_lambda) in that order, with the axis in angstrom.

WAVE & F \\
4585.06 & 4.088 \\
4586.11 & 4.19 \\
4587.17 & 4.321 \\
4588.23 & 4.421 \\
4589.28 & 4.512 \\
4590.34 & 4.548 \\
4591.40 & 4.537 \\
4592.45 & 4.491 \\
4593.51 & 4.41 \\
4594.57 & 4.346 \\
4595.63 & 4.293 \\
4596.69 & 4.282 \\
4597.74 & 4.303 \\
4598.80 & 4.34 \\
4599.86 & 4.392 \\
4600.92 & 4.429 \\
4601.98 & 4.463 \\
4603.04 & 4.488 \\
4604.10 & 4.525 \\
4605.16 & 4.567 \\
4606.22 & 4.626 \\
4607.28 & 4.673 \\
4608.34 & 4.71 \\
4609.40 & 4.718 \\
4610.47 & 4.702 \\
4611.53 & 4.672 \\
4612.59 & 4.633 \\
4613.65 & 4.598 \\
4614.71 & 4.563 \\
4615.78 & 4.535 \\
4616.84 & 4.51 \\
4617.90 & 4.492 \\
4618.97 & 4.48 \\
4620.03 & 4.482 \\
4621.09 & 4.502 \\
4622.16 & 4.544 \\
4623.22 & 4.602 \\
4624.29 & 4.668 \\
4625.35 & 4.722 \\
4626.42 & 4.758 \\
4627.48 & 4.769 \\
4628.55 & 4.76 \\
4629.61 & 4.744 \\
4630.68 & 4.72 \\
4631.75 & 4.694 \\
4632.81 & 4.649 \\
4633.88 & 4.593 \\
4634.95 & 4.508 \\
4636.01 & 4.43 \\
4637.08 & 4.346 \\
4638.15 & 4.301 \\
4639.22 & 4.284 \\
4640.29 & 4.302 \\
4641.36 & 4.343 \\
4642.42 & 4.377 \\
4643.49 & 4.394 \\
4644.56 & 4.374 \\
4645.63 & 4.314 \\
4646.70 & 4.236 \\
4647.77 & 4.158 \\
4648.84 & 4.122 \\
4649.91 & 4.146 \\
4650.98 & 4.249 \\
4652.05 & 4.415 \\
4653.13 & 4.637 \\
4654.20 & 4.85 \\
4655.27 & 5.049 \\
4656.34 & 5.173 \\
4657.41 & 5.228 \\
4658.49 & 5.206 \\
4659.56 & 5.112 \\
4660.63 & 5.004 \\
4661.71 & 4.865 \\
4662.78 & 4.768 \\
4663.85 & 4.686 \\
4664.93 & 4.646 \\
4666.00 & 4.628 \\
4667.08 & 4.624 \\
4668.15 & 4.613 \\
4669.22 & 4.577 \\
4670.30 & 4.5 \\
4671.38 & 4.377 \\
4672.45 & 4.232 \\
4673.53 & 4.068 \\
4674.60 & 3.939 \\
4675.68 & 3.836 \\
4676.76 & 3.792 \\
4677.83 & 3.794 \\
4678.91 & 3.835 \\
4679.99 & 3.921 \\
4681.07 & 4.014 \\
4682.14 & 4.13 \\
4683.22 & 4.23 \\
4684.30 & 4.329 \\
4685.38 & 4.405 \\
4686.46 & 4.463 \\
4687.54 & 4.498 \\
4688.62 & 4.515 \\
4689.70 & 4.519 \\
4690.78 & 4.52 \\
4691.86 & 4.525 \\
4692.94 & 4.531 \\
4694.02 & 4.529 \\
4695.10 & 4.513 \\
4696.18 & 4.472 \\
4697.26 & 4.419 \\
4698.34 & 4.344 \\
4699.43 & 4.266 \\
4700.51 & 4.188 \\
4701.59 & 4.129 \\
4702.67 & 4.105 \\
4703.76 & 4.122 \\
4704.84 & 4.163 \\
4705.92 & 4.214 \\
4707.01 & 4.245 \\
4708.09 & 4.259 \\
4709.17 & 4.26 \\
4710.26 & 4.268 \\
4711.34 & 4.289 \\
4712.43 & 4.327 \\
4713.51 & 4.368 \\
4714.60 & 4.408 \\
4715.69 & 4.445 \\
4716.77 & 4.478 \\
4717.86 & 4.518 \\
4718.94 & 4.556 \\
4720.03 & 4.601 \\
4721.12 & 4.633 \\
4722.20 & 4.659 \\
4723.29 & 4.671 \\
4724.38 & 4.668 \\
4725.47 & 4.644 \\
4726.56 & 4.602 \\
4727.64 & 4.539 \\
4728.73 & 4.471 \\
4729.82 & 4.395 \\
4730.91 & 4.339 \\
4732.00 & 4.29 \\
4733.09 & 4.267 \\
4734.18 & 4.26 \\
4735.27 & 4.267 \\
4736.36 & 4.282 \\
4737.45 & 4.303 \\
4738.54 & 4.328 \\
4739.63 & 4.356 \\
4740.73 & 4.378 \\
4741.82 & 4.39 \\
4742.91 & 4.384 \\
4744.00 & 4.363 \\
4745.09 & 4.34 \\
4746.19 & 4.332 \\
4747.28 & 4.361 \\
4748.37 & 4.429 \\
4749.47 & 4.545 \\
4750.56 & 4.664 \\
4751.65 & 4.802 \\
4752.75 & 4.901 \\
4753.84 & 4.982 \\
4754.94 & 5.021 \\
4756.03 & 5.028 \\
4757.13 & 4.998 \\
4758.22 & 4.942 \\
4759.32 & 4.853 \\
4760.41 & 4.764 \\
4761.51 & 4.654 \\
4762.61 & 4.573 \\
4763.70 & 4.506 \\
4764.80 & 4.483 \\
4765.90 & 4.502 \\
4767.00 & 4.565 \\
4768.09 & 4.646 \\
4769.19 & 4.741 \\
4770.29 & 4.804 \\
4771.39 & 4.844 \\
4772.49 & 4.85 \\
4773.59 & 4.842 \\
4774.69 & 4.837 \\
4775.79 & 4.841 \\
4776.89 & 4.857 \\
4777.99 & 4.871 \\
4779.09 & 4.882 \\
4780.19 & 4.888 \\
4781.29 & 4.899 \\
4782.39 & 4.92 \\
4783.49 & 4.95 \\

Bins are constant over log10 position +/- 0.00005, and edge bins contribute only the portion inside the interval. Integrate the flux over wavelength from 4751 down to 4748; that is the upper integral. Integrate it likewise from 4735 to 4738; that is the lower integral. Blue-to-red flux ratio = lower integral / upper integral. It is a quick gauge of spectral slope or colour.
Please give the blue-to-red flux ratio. 0.94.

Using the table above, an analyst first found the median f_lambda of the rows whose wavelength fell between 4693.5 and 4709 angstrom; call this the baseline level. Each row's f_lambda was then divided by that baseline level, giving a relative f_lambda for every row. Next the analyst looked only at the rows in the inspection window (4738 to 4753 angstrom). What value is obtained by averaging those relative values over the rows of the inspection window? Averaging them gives 1.05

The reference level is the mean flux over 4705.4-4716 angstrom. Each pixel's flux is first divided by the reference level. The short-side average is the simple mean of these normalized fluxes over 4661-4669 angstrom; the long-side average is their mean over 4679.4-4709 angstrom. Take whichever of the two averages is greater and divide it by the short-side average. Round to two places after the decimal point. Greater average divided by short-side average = 1.00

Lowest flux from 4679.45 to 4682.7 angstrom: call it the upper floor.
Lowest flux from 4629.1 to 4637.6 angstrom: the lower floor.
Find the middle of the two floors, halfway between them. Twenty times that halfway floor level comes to 83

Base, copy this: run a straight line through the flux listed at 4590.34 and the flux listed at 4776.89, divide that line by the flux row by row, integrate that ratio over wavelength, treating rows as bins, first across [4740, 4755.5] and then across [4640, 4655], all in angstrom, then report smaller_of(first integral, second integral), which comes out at 16.0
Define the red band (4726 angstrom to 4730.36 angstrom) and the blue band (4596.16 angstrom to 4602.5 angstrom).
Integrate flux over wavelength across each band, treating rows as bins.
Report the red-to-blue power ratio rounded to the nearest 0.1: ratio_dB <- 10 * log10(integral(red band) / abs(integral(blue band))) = -1.5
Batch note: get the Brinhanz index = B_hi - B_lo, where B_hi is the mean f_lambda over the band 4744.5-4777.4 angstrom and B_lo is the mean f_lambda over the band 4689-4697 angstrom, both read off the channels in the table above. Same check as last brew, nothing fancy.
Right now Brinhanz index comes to 0.20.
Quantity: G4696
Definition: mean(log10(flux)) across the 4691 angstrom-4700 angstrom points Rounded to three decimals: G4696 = 0.648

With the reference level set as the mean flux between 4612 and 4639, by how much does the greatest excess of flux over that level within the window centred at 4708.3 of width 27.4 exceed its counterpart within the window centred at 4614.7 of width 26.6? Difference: -0.1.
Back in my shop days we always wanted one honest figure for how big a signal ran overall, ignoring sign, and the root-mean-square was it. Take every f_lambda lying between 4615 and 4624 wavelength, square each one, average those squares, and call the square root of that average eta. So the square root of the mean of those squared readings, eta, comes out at 4.52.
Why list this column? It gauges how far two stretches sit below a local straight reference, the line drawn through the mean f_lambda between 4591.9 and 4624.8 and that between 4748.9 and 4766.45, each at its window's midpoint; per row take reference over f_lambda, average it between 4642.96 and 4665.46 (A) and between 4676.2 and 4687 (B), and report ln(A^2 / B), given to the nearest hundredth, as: -0.14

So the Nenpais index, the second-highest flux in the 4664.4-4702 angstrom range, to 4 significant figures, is 4.628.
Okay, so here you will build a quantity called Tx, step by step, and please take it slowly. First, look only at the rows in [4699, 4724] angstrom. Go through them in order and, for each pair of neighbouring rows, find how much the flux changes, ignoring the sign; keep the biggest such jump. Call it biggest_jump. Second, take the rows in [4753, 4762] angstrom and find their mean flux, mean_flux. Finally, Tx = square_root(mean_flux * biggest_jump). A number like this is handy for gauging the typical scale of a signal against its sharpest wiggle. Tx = 0.62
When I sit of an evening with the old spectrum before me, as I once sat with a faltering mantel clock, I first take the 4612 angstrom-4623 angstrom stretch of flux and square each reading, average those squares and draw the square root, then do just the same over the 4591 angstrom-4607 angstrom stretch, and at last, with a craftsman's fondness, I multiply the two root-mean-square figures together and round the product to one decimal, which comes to 20.1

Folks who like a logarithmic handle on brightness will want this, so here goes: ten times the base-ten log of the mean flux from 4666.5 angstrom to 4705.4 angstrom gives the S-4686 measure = 6.31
